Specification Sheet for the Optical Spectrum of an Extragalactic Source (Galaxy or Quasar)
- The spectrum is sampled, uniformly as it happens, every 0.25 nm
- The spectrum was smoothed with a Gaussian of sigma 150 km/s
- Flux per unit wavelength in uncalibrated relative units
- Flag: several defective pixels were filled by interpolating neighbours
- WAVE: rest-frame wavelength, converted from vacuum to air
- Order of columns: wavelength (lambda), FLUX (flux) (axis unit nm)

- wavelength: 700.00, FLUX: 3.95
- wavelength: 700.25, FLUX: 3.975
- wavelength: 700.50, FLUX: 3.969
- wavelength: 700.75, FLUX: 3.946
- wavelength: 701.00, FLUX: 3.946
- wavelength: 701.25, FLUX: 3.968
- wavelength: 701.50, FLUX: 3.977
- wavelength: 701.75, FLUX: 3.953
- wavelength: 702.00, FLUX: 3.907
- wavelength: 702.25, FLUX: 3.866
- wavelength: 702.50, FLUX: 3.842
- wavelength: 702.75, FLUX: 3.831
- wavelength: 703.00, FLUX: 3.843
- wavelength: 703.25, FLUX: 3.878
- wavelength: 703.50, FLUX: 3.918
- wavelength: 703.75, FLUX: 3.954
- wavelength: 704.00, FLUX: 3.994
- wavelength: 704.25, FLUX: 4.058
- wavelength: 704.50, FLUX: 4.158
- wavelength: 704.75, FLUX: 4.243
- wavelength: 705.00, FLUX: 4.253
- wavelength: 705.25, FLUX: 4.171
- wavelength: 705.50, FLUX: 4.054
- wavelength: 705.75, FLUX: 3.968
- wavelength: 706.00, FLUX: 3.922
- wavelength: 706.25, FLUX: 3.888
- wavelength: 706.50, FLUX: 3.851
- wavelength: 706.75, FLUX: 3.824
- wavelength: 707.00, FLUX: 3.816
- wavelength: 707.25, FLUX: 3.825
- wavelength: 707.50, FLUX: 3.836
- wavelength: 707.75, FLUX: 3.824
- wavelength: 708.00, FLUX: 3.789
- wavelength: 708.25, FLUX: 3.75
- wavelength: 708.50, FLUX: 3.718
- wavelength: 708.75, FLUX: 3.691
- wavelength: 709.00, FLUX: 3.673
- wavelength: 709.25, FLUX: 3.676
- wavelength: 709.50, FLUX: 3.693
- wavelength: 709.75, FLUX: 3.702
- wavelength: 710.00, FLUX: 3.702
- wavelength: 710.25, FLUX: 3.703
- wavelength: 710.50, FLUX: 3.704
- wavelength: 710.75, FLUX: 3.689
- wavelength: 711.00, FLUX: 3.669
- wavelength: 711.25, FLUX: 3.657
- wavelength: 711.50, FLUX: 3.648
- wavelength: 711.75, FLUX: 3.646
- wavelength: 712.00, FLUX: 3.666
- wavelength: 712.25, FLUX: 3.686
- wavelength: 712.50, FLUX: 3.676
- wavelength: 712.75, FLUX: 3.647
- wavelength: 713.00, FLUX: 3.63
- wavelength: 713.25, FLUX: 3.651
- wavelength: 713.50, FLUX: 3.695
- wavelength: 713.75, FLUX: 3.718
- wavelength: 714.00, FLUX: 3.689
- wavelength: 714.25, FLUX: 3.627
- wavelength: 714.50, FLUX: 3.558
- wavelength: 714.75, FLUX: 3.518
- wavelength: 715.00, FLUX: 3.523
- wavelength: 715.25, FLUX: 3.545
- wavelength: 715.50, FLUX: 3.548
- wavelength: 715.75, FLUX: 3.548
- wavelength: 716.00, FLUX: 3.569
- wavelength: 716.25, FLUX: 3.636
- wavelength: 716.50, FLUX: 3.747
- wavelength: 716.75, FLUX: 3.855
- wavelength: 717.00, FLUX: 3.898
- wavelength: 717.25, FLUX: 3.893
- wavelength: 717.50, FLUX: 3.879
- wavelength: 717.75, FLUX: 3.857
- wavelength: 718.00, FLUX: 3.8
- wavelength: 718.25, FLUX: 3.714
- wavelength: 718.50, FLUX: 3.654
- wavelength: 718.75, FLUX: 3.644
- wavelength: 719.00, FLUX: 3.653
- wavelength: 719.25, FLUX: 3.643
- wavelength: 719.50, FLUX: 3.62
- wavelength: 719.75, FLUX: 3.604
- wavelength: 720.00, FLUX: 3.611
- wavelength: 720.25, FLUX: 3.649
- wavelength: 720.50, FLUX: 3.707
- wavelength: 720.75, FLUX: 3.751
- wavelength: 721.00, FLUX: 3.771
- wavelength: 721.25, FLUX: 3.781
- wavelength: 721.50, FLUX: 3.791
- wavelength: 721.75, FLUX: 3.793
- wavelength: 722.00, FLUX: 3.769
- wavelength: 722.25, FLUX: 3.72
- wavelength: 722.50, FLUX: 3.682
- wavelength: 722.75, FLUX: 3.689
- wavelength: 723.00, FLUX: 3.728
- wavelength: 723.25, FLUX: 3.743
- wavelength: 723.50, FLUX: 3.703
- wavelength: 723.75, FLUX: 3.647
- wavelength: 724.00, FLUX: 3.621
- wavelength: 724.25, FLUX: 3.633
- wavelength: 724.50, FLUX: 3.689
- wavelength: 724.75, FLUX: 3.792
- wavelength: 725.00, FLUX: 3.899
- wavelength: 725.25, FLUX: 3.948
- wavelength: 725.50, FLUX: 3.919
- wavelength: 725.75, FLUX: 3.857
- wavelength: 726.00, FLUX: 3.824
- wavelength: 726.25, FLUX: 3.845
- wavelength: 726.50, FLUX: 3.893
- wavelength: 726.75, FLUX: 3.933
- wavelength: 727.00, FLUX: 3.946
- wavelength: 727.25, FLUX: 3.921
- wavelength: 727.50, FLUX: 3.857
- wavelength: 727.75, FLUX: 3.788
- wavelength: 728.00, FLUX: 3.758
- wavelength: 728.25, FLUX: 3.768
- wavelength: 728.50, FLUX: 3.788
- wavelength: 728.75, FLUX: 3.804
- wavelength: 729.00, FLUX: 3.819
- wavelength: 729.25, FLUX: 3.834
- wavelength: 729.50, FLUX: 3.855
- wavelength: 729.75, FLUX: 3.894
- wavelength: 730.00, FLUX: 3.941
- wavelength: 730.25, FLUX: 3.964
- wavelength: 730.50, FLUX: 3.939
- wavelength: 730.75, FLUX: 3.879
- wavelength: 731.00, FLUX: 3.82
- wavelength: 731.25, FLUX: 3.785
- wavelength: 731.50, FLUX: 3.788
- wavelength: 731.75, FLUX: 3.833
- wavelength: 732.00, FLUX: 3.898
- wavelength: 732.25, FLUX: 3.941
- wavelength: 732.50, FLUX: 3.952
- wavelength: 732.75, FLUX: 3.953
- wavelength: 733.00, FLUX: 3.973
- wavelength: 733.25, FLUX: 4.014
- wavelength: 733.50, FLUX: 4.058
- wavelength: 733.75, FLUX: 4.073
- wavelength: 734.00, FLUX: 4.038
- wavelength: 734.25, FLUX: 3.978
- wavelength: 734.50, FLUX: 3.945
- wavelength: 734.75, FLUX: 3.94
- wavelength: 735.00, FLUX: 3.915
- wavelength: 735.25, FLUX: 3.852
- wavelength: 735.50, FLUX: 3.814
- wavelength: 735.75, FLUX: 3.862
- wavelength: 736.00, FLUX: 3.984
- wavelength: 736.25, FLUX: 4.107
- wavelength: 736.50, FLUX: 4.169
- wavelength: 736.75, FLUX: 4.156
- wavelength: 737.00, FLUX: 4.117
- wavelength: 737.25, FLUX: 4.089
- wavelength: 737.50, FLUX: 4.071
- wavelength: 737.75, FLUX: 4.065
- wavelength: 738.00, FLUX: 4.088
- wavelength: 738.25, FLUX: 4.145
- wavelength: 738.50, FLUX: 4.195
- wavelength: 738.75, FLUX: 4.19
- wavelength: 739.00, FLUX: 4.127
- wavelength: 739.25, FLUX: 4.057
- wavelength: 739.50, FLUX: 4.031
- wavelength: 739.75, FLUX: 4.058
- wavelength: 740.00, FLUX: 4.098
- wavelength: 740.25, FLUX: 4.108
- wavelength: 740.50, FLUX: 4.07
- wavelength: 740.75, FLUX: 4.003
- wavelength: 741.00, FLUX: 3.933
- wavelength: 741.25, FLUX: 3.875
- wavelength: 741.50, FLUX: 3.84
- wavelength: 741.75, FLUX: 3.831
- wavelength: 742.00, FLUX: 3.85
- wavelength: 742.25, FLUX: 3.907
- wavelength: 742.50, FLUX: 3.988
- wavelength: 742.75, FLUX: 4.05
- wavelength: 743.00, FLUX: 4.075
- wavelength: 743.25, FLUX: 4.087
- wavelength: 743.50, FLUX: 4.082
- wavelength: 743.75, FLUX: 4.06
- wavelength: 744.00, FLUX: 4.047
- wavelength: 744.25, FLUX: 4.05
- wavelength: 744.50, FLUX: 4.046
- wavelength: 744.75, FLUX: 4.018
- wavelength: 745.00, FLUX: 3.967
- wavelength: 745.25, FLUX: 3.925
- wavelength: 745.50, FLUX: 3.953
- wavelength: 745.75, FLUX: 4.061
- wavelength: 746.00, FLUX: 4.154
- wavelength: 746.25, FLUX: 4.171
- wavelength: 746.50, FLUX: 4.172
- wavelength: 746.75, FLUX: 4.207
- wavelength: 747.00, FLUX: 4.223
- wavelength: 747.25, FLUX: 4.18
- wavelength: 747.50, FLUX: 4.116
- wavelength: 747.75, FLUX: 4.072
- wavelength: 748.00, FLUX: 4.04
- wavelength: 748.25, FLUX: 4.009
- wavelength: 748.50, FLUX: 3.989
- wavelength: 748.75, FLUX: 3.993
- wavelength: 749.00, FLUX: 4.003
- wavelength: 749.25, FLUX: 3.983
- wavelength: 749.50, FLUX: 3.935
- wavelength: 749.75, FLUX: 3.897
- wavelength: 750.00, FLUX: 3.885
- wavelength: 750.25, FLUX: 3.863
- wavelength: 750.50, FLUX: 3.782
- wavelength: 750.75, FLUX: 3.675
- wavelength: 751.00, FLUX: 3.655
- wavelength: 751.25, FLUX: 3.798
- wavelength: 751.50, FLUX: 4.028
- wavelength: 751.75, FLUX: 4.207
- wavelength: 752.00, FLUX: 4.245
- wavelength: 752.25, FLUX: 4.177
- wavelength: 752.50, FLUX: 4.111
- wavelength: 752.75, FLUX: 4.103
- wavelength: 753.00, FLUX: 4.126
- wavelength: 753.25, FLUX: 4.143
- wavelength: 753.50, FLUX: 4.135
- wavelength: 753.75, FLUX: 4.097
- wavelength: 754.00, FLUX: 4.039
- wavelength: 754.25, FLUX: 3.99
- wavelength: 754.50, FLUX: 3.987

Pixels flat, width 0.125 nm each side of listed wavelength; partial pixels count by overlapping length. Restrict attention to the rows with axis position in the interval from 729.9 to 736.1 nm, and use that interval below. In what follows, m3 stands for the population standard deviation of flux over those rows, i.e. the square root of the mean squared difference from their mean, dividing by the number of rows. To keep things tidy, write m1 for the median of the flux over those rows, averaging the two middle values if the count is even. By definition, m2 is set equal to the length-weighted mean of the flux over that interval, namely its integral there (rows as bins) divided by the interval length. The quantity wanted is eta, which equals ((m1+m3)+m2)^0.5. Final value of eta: 2.82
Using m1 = 3.94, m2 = 3.93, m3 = 0.08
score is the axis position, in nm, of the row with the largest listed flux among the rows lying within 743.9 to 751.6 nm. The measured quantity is 747.00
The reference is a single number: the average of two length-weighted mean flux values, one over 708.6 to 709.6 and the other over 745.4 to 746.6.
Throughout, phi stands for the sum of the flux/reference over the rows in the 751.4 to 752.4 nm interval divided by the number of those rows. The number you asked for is 1.07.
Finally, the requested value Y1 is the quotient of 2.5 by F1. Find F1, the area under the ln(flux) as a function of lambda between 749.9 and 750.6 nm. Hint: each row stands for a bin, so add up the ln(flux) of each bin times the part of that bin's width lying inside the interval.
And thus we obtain 2.65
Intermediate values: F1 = 0.94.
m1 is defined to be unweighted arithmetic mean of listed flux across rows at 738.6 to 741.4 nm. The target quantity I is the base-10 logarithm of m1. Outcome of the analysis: 0.61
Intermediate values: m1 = 4.05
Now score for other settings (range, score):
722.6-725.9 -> 725.25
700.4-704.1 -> 704.00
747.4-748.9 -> 747.50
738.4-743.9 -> 738.50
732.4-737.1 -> 736.50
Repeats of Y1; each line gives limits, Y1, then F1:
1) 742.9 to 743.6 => 2.54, 0.98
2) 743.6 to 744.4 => 2.23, 1.12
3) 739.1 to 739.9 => 2.23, 1.12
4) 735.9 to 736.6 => 2.54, 0.99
